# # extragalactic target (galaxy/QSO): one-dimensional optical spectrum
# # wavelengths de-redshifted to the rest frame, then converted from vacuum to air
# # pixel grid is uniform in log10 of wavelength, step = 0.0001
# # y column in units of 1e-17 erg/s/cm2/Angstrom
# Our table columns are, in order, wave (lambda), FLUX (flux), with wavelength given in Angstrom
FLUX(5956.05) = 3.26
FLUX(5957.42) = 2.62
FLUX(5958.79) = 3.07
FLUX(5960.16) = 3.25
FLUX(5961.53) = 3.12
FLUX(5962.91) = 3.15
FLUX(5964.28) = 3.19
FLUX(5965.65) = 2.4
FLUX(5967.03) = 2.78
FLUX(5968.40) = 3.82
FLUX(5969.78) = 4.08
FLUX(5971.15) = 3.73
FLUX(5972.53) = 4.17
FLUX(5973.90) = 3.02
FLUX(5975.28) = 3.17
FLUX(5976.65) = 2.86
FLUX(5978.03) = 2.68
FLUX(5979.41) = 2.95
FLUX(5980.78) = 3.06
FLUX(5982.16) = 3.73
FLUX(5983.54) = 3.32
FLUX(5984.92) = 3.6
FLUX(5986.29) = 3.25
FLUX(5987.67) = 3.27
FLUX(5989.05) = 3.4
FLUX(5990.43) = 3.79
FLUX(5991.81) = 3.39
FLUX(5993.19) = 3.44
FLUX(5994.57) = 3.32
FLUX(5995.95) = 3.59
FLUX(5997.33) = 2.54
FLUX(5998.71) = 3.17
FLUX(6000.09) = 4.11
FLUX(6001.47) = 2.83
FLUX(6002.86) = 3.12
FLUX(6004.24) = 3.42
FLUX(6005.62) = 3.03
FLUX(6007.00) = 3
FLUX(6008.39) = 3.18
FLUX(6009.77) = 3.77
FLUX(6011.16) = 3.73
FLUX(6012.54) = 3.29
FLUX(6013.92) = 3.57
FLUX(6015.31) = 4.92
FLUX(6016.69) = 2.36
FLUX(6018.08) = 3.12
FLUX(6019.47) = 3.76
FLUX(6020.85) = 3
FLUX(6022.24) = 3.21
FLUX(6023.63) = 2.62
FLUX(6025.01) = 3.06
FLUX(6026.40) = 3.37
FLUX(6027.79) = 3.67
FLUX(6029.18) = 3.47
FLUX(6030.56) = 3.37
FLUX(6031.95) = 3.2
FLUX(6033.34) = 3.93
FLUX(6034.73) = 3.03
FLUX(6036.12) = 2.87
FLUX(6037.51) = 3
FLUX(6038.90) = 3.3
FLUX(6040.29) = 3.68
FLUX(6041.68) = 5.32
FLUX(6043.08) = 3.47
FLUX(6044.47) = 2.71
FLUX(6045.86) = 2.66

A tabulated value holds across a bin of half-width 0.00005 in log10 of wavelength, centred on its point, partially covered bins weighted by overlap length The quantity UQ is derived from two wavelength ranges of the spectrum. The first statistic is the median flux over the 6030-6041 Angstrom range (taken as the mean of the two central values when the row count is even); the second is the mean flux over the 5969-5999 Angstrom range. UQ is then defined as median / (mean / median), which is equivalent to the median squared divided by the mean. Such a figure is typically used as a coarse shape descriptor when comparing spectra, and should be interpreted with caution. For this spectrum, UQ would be 3.2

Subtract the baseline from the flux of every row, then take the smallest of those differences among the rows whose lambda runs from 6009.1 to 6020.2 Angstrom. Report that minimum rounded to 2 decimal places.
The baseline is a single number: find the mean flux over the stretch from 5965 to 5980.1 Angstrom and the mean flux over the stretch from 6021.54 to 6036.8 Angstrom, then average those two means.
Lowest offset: -0.89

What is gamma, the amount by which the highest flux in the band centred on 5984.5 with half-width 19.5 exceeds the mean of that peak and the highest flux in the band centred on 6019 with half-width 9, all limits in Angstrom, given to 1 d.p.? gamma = -0.4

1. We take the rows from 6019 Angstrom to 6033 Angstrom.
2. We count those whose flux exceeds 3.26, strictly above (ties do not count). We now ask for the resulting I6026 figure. 5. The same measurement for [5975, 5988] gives 4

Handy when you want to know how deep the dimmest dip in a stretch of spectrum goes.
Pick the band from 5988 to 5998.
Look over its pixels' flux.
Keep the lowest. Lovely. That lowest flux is 2.54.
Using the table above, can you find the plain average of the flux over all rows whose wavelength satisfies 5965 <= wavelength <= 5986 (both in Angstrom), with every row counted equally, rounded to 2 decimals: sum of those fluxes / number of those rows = 3.29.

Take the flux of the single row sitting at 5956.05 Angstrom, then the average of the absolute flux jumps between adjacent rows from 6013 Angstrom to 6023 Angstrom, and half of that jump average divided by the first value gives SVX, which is 0.16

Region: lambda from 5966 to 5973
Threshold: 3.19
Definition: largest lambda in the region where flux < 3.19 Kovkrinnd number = 5967.03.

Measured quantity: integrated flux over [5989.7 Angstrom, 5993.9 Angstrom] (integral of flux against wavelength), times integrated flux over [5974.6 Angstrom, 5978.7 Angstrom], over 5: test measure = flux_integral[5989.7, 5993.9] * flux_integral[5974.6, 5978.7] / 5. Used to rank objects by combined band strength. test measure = 35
